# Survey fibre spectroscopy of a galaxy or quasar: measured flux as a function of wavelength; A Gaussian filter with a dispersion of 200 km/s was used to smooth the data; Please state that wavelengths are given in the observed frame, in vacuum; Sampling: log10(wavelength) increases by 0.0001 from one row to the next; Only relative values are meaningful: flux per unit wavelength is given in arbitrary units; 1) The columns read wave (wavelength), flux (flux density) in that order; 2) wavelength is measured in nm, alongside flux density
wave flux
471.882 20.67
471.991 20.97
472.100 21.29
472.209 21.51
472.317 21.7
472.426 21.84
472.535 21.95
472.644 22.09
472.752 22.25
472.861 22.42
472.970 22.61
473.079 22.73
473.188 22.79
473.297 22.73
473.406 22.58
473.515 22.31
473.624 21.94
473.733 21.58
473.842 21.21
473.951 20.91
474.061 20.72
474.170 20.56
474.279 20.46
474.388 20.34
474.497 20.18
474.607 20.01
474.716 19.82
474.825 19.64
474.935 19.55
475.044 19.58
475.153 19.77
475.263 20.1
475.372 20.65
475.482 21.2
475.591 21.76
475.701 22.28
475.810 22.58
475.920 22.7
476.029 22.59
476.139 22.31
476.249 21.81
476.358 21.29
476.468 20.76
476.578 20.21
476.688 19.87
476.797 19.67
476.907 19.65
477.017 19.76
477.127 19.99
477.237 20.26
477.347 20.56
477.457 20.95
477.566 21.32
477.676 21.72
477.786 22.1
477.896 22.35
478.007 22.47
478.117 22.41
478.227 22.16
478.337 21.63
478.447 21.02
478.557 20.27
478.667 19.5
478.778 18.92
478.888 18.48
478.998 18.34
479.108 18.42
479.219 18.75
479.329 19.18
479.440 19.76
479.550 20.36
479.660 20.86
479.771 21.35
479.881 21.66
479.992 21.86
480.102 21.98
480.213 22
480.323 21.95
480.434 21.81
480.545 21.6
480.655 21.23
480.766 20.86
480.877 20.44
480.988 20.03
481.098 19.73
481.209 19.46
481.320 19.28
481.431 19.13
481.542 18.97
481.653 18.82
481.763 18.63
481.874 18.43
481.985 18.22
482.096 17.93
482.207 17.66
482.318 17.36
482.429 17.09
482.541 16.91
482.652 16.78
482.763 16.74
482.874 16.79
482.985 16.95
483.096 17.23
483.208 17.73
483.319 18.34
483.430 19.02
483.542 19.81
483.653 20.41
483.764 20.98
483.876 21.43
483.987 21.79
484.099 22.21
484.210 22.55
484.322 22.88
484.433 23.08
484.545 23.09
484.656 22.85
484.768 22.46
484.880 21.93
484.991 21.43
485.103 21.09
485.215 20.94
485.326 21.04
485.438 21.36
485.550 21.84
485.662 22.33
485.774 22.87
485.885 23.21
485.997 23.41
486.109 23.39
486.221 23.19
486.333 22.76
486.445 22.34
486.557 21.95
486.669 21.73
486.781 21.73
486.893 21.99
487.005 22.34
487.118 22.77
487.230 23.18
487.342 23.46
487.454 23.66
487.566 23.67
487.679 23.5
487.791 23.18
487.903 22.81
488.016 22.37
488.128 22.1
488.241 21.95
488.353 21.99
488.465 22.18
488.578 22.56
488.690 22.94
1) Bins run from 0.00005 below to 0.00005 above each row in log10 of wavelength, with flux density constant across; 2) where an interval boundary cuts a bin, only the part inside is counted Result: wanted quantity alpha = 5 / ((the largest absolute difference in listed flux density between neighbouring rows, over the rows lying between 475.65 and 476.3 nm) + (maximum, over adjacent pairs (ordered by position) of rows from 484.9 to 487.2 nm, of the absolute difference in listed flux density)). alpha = 4.8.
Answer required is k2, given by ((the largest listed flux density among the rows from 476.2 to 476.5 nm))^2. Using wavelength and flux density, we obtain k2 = 476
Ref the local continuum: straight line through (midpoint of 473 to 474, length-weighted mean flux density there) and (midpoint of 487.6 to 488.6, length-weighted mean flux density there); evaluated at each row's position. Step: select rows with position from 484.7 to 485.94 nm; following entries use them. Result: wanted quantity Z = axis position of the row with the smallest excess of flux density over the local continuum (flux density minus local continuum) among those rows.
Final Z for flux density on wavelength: 485.215 nm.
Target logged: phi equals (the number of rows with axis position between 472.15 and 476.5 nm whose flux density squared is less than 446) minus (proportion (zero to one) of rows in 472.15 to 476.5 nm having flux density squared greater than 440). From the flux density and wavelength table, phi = 14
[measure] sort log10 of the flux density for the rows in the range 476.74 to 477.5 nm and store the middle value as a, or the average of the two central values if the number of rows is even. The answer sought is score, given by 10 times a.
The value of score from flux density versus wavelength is 13.0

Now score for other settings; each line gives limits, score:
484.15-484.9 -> 13.6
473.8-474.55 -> 13.1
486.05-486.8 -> 13.5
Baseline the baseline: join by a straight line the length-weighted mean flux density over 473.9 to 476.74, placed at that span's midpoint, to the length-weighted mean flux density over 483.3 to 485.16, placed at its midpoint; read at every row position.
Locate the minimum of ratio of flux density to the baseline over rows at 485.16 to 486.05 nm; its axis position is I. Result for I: 485.215 nm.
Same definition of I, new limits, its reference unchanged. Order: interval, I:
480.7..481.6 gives 481.542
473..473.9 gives 473.842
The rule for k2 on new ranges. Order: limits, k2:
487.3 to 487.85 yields 560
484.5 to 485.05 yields 533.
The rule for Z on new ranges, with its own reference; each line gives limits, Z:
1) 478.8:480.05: 478.998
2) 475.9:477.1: 476.907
